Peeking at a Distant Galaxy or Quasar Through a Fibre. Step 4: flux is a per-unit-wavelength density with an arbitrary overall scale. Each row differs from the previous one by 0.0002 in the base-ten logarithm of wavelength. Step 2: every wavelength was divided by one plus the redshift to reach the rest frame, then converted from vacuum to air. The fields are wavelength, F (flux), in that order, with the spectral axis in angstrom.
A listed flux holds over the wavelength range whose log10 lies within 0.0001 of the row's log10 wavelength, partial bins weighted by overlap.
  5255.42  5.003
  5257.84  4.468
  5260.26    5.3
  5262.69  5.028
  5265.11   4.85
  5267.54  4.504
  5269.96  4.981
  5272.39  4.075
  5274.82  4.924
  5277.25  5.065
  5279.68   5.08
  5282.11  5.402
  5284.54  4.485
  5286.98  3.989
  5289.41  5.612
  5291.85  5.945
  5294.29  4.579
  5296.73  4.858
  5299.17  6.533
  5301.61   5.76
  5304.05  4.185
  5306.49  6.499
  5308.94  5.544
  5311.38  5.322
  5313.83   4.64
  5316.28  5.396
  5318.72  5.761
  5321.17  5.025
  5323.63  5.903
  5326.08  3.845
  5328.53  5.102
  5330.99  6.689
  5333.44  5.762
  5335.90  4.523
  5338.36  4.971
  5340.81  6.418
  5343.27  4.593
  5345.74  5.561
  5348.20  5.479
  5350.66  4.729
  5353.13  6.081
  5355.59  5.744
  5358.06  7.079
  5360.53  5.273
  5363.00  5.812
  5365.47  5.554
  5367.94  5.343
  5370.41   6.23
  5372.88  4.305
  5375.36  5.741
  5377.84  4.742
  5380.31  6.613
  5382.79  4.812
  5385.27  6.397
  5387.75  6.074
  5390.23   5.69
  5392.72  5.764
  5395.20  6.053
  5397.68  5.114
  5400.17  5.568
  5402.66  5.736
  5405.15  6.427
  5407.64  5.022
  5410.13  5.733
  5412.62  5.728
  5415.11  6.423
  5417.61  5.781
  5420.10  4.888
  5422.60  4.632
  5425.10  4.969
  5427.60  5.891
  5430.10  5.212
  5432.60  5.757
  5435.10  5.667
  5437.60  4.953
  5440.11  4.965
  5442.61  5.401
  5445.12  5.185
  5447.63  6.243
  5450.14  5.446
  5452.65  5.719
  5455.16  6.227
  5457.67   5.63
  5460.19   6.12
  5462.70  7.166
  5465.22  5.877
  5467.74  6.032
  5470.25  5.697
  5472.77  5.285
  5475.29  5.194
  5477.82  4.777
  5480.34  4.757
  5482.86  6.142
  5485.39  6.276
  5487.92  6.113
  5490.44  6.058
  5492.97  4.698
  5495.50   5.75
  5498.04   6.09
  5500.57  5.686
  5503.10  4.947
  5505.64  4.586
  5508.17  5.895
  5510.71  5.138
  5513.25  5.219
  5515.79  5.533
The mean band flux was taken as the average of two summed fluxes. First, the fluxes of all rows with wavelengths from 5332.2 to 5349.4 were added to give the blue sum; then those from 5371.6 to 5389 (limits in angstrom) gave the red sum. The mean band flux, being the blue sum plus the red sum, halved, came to 38.0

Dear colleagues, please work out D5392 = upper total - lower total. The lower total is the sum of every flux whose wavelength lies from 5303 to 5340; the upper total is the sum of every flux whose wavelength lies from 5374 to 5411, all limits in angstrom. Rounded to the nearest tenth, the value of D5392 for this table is 6.3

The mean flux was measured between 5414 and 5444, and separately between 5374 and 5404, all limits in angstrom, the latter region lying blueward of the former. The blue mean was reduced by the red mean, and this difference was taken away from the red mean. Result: 5.06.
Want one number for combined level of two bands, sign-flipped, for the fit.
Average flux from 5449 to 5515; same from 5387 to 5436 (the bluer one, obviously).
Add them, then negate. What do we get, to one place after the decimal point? -11.2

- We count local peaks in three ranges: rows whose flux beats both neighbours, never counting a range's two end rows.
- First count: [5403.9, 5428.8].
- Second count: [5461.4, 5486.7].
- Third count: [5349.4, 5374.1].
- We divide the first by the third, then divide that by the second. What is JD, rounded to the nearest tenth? 0.5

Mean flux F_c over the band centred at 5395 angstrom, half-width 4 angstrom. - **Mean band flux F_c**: 5.64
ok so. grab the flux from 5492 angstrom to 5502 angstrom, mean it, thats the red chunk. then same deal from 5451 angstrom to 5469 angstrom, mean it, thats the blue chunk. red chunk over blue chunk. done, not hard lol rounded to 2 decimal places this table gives 0.91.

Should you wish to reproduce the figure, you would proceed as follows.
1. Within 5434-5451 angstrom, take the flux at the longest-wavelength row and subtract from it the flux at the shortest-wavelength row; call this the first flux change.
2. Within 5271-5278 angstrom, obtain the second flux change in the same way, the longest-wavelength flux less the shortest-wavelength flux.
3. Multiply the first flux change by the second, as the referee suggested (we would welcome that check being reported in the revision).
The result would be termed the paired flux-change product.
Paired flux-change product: -0.22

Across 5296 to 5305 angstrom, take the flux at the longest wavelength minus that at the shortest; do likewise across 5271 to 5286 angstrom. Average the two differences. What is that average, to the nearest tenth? -0.1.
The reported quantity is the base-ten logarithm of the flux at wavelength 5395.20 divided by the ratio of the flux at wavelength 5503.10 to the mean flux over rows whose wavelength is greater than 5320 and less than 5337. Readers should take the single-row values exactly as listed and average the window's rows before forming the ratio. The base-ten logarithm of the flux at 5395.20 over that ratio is 0.81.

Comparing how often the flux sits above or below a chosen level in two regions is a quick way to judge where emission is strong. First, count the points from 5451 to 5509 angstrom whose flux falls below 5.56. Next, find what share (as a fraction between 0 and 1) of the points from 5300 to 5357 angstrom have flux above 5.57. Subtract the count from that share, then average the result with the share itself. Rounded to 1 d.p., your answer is -3.1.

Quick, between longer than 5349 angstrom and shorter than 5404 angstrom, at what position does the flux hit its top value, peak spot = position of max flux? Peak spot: 5358.06 angstrom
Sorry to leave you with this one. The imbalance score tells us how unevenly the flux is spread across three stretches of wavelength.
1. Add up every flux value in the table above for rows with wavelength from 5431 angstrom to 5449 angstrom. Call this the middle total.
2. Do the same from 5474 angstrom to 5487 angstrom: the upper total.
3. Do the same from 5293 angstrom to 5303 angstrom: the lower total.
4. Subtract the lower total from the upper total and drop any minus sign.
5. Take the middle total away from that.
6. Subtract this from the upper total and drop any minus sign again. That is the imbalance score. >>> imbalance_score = 60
